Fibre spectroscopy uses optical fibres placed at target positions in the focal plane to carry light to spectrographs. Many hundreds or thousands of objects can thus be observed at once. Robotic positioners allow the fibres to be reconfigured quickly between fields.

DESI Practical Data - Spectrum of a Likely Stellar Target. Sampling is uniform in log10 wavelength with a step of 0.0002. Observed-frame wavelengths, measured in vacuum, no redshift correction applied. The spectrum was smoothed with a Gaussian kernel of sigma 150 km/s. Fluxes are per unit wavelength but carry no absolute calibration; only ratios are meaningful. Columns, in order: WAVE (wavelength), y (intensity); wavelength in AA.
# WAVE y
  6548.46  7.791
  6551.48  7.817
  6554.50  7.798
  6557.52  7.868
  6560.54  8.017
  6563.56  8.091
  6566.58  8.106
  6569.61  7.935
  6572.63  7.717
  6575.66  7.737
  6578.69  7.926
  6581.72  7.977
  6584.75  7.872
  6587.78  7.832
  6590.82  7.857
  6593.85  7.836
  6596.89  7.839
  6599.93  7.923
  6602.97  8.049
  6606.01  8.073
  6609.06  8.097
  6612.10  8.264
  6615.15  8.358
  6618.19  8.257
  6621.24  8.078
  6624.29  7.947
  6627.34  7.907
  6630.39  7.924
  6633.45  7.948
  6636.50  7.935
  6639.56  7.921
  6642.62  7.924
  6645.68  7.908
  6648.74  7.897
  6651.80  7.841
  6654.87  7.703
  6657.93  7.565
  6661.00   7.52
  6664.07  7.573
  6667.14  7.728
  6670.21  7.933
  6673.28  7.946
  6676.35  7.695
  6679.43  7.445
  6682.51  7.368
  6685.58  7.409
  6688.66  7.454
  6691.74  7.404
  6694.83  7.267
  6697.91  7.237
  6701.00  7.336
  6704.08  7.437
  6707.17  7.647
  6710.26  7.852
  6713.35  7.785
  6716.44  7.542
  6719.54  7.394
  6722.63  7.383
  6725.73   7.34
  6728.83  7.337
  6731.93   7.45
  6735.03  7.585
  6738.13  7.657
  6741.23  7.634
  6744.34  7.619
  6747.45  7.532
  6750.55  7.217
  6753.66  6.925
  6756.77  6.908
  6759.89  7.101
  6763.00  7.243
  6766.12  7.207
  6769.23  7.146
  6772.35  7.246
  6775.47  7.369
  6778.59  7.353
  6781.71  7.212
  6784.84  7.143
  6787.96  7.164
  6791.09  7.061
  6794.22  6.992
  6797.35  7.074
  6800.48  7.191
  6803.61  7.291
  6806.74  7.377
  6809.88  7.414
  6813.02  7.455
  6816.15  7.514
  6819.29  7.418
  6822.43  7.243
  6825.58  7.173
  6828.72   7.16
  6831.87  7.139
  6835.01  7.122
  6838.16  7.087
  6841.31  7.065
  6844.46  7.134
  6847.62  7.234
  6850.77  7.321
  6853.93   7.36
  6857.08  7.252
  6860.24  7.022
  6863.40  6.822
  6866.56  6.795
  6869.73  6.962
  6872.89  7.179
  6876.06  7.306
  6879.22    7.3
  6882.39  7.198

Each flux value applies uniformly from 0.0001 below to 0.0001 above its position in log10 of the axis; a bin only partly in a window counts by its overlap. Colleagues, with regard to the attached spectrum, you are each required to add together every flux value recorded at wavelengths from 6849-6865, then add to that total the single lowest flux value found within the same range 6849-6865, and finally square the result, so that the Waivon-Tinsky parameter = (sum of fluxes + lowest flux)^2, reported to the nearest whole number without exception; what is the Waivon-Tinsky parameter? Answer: 1815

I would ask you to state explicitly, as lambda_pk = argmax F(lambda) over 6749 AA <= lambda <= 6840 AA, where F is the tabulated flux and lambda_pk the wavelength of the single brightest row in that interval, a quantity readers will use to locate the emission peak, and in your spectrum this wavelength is 6816.15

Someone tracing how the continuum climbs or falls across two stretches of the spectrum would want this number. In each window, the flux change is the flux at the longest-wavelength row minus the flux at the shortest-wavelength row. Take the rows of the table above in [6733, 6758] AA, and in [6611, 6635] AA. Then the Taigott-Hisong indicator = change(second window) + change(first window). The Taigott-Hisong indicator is -1.0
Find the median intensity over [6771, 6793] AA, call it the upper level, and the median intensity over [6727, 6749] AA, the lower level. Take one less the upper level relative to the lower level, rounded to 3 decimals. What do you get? 0.049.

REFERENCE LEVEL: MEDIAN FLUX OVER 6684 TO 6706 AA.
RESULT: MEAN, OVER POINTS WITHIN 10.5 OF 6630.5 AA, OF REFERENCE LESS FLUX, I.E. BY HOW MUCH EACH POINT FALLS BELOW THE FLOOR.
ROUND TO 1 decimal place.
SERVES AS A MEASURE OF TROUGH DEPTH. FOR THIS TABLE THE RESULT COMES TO -0.5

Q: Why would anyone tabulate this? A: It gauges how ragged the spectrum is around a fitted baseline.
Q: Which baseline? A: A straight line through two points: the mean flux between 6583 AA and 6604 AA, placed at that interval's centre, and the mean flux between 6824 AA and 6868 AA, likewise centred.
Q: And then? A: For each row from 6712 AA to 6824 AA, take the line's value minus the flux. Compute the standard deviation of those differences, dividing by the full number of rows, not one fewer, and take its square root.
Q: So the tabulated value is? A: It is 0.44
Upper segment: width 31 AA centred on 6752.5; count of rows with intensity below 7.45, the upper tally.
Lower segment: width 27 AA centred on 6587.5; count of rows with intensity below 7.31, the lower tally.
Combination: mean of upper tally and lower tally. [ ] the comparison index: 3.0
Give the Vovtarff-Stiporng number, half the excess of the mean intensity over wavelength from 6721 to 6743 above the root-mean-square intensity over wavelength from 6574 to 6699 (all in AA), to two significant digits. -0.17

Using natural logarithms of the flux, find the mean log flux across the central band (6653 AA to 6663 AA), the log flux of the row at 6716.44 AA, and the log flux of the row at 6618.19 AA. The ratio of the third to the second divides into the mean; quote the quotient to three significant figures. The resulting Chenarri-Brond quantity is 1.94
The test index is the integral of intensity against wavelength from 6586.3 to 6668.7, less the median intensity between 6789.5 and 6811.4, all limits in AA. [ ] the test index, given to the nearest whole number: 645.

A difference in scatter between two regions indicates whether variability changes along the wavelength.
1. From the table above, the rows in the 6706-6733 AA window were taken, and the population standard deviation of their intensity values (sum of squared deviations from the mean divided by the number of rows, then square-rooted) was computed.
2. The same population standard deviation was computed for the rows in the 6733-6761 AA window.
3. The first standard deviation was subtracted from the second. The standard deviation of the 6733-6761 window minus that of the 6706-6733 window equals 0.11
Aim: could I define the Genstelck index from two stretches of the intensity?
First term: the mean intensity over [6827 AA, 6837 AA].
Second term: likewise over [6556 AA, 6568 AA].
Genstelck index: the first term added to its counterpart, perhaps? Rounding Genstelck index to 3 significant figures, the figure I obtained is 15.2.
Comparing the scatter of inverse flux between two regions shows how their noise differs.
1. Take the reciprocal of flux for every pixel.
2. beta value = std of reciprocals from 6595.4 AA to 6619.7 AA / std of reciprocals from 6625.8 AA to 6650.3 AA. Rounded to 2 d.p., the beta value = 10.36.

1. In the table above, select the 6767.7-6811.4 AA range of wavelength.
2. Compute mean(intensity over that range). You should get 7.2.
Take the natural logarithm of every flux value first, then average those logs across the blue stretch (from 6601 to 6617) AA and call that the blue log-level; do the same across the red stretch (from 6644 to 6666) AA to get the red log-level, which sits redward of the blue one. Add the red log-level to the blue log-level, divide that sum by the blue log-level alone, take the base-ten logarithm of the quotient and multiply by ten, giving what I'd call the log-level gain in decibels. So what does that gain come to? 2.951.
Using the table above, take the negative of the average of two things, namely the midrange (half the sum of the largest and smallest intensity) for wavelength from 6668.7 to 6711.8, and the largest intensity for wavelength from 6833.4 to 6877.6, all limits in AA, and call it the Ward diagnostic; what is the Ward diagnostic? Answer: -7.5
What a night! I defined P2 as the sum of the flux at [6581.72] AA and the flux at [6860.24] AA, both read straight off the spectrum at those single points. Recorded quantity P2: 15.0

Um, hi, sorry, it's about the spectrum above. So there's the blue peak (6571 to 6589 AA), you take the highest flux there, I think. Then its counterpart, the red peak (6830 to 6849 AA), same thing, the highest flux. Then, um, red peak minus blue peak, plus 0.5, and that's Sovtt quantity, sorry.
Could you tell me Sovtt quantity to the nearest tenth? -0.2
